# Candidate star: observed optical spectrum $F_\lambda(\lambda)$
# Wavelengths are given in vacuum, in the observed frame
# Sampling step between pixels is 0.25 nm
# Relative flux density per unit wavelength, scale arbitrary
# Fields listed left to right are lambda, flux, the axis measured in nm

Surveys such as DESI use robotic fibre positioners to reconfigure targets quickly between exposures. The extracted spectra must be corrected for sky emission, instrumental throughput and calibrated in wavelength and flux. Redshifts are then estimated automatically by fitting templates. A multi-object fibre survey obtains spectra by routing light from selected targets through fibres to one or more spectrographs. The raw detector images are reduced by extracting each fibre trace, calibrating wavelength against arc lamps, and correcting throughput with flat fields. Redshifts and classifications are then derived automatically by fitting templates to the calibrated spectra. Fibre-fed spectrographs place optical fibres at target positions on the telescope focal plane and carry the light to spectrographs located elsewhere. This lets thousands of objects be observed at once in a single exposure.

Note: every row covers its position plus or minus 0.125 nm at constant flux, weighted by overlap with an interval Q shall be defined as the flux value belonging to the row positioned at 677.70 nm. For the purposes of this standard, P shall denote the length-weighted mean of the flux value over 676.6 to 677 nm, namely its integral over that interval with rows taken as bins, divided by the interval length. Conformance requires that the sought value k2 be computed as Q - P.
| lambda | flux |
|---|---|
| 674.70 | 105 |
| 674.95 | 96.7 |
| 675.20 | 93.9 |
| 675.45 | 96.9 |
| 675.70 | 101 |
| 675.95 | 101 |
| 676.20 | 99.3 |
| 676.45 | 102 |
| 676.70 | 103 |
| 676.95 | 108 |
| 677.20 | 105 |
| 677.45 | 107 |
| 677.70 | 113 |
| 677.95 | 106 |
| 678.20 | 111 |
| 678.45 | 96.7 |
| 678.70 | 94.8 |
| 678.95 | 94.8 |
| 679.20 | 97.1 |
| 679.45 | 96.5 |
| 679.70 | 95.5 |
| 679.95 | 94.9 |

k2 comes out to 8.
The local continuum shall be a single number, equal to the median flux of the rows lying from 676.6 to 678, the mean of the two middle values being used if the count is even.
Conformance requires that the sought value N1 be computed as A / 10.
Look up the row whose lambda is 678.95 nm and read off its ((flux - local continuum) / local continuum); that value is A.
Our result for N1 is -0.0110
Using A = -0.110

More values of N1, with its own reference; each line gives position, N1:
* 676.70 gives -0.0033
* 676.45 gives -0.0042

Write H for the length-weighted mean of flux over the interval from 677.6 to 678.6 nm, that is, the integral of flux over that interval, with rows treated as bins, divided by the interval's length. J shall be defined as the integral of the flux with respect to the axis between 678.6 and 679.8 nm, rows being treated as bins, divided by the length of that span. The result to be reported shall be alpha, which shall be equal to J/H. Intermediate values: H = 106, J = 96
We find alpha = 0.90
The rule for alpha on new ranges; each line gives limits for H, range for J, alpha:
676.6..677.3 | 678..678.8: 0.96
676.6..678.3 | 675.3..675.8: 0.92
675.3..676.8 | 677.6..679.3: 1.01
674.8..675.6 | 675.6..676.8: 1.05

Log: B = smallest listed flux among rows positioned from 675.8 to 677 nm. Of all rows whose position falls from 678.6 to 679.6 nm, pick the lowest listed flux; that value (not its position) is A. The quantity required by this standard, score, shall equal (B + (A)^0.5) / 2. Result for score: 54.5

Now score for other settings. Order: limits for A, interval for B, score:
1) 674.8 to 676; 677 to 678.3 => 57.3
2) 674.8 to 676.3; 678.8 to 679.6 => 52.2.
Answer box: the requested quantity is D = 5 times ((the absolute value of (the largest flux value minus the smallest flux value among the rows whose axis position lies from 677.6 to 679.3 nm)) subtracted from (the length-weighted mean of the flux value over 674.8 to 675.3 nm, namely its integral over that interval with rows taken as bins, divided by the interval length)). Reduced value 388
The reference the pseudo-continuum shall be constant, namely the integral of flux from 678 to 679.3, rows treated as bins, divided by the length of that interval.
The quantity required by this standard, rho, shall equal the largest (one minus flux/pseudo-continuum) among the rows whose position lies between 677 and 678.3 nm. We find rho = -0.06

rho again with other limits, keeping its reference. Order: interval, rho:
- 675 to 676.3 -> 0.05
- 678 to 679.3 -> 0.05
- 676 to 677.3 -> 0.00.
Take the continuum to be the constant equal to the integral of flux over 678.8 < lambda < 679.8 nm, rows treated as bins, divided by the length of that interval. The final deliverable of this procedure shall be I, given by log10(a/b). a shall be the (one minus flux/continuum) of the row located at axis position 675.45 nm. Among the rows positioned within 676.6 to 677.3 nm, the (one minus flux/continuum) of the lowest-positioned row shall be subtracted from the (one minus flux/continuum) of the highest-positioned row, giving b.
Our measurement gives -0.3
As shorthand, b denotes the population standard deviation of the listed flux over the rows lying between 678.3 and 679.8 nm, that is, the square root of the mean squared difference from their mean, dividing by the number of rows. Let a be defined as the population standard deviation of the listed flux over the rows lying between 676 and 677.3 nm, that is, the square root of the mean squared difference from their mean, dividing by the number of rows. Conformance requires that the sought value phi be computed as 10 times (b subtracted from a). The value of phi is 20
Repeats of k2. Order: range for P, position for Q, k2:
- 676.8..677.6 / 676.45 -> -5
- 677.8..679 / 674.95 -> -5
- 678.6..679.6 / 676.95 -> 12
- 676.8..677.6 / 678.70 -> -12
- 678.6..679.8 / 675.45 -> 1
